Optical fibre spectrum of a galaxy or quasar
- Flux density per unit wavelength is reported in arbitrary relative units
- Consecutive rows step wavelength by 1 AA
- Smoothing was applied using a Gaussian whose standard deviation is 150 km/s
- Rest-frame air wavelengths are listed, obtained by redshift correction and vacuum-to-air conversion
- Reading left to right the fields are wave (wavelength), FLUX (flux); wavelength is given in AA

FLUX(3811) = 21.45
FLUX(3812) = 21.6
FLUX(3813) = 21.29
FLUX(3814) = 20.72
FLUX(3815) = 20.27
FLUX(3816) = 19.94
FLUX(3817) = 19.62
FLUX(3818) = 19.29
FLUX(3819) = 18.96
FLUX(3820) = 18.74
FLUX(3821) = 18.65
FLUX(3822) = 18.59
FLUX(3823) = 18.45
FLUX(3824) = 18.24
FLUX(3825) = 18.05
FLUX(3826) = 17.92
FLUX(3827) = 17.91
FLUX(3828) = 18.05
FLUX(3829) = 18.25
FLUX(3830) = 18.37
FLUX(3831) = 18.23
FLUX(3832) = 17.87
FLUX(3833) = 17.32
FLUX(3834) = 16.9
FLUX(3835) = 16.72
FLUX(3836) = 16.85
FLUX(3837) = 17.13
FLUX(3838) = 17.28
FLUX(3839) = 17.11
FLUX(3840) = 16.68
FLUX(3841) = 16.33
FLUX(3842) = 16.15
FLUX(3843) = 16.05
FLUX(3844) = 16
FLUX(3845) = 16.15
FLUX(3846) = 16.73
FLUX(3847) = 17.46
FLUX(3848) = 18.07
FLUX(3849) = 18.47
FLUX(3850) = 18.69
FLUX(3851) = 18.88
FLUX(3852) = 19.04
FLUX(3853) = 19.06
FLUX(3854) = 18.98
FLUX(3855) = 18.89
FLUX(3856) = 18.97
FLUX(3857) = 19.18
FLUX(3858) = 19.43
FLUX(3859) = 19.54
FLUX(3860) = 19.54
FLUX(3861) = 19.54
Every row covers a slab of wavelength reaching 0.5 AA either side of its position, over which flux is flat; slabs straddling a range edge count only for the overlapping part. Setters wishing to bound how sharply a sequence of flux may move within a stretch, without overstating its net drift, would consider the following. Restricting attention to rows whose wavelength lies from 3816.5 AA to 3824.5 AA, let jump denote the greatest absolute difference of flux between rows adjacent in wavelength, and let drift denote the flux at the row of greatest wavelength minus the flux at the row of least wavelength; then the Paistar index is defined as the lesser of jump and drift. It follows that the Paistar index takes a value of -1.4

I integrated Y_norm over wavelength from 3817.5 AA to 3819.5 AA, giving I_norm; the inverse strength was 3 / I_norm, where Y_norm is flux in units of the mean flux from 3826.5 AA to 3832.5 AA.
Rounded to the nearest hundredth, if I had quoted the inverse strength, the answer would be 1.42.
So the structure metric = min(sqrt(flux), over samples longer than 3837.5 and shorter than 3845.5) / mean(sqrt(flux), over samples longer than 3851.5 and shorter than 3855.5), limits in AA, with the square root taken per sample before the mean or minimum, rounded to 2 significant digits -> 0.92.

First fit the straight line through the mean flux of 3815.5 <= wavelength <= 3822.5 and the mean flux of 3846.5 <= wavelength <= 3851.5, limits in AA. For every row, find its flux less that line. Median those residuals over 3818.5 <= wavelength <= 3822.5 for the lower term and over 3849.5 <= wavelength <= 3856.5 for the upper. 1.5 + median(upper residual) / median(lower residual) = -1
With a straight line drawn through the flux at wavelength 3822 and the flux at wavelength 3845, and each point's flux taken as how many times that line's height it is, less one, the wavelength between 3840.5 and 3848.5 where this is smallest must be 3842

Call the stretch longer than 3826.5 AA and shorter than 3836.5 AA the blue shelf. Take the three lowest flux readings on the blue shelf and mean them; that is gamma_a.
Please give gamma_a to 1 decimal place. 16.8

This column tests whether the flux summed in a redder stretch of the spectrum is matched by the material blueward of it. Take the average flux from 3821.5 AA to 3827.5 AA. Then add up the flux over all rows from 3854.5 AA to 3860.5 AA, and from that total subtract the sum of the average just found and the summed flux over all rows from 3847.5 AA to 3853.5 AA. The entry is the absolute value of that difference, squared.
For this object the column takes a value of 221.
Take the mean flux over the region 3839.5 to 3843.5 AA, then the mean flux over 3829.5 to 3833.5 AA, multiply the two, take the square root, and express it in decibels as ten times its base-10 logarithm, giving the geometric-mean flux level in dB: 12.33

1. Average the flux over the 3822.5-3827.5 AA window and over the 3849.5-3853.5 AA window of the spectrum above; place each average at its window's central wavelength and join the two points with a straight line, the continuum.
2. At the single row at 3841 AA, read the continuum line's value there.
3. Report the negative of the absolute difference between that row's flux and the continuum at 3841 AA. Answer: -2.3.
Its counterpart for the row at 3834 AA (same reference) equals -1.5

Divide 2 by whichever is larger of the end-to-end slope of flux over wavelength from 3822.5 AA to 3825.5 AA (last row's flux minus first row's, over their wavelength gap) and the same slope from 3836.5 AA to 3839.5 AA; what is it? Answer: -200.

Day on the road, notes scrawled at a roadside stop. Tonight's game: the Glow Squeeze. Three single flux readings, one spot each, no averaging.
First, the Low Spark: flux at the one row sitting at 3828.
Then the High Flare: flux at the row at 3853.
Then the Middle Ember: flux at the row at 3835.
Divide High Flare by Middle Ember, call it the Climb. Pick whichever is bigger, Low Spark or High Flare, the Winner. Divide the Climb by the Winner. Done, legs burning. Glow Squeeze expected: 0.060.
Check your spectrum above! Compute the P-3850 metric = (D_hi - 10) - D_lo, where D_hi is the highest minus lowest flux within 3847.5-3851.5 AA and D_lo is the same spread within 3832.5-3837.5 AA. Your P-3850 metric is -9.8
